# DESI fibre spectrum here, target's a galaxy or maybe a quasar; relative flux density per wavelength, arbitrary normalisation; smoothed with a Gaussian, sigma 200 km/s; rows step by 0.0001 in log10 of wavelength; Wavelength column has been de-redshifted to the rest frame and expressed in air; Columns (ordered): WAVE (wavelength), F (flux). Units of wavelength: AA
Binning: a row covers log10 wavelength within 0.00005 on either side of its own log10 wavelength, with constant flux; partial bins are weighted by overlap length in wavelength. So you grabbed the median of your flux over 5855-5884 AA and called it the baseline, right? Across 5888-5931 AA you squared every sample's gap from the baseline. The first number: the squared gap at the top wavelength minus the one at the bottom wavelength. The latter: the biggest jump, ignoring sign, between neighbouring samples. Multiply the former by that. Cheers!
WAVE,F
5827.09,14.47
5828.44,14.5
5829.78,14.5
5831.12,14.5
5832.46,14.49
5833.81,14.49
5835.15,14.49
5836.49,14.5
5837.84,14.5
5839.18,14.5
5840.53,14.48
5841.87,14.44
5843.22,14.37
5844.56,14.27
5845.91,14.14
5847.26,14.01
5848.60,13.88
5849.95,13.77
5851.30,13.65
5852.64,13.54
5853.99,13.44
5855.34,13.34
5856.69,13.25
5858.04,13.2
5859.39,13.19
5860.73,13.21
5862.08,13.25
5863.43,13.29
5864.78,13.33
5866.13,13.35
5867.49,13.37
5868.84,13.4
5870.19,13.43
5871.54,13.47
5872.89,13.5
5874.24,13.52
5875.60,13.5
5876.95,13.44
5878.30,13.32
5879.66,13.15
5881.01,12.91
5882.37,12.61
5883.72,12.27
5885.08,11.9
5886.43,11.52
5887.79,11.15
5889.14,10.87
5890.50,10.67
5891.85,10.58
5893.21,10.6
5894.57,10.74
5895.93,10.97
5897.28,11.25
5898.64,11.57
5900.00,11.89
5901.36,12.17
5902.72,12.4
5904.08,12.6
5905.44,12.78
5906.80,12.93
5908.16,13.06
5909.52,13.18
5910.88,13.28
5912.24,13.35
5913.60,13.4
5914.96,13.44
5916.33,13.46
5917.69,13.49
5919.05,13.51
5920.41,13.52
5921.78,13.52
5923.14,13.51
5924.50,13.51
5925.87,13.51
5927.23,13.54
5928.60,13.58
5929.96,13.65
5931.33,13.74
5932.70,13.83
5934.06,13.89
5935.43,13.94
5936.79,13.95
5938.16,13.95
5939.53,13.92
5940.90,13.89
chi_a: -7.3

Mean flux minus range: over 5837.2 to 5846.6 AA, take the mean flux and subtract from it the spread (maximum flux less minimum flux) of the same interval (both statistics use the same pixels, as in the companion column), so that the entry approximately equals 14.0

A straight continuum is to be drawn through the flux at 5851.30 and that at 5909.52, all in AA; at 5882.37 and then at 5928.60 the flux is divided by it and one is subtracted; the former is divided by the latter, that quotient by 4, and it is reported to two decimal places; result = -0.35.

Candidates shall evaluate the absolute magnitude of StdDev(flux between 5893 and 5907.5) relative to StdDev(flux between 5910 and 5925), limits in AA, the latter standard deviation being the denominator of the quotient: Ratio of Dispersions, 10.5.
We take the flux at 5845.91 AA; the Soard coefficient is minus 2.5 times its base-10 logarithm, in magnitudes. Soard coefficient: -2.88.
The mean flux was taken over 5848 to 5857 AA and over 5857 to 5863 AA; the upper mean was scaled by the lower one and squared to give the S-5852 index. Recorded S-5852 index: 0.95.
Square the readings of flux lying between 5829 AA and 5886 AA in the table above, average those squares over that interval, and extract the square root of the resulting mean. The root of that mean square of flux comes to 13.7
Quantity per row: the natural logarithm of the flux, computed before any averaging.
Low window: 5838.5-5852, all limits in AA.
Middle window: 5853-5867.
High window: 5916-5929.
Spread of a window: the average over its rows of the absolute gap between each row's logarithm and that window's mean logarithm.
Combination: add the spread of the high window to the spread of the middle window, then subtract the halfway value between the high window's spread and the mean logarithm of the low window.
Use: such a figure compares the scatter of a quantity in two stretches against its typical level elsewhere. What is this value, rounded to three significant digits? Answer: -1.32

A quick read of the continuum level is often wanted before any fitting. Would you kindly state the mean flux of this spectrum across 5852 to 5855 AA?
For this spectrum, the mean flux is 13.5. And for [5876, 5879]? 13.4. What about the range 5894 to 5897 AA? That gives 10.9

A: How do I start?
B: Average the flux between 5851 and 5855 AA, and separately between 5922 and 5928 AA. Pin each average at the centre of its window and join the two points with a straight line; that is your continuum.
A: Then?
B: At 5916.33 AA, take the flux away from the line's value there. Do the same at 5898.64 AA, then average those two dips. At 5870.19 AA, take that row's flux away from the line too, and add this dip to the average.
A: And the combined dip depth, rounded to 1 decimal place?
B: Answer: 1.1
